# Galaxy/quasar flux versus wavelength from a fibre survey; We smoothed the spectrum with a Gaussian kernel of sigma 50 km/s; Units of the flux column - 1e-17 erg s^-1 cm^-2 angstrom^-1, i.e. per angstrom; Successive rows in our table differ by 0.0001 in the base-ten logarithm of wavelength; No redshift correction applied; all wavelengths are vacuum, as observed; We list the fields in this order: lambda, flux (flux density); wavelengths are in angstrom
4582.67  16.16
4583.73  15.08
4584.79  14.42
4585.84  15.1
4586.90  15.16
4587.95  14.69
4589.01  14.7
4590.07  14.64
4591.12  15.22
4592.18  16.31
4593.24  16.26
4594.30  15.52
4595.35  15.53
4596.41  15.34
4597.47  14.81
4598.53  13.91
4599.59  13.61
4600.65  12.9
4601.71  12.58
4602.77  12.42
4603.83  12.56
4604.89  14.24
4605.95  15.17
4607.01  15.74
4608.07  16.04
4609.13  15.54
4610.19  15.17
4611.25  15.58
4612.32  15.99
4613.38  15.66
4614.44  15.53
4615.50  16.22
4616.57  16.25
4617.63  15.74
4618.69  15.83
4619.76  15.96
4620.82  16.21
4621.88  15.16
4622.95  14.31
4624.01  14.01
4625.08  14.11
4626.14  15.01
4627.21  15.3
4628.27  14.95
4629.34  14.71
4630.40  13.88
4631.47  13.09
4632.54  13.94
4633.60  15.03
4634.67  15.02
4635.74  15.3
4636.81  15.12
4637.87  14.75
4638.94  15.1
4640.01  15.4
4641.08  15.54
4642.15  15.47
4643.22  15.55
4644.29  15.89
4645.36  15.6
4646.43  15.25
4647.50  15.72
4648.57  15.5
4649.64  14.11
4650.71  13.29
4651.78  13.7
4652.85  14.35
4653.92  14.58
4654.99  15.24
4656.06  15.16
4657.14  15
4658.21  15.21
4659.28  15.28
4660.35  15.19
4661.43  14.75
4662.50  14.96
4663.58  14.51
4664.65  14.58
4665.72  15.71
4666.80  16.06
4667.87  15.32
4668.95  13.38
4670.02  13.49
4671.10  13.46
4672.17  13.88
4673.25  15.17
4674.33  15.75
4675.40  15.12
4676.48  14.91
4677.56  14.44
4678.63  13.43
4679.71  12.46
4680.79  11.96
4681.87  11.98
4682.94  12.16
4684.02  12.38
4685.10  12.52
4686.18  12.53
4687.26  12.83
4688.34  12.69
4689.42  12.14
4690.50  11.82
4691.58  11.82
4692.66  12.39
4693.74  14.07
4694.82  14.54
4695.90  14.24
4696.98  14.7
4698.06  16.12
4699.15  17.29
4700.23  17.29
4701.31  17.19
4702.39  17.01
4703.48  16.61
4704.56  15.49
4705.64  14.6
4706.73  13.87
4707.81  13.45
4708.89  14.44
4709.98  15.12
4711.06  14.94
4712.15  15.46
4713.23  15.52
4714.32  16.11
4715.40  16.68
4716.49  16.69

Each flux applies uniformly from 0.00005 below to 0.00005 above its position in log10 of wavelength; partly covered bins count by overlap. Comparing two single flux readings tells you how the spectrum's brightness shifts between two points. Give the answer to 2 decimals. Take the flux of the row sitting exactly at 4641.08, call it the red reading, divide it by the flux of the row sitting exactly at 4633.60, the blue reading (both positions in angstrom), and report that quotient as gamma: 1.03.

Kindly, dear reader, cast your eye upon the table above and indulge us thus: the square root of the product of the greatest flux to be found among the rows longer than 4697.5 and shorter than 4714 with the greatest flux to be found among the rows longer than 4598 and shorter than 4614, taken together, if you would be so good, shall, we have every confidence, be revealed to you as 16.7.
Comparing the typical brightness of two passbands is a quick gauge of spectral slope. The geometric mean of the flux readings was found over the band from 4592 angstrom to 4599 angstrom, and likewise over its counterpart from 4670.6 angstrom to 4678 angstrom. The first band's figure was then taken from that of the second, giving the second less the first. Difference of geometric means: -0.71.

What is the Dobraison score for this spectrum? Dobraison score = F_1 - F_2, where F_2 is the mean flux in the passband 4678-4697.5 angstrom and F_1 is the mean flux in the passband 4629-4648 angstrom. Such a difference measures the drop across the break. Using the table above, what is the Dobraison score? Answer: 2.2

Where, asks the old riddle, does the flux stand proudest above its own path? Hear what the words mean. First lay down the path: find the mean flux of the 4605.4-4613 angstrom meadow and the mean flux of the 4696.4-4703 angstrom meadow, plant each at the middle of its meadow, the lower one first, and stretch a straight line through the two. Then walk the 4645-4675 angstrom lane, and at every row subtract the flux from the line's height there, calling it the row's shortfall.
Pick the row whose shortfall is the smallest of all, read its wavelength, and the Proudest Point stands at 4666.80 angstrom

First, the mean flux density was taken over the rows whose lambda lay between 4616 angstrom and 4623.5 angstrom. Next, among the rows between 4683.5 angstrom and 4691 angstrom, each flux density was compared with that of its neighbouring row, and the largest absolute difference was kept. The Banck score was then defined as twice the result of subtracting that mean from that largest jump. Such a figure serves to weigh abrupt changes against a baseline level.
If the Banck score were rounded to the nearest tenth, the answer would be -30.2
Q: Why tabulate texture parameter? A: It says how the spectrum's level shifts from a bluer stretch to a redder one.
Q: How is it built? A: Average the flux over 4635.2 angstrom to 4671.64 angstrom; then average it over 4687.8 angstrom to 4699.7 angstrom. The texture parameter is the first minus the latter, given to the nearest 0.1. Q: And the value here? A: 1.1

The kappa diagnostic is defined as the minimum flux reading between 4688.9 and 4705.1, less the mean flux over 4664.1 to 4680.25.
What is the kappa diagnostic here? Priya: -2.66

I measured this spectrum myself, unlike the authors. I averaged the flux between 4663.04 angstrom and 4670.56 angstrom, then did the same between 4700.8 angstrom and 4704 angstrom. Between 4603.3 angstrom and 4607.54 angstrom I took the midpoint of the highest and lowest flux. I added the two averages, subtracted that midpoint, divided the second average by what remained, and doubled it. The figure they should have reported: 1.93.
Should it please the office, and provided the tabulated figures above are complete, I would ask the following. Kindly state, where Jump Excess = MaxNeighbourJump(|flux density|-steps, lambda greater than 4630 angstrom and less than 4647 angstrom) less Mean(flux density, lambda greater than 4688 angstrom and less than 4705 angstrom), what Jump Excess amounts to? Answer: -13.6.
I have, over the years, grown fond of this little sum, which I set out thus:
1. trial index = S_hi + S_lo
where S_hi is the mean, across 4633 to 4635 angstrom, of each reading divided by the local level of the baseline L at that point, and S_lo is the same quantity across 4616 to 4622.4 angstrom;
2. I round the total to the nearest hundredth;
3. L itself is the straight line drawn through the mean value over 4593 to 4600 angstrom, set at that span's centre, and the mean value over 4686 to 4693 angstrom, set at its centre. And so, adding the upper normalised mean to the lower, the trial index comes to 2.19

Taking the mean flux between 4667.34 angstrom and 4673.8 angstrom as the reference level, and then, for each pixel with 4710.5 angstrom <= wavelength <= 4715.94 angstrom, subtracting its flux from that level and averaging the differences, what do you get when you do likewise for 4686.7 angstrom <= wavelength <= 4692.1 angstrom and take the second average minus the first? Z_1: 3.5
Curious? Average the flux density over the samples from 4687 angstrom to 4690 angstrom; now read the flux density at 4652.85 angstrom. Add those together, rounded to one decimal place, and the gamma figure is 26.9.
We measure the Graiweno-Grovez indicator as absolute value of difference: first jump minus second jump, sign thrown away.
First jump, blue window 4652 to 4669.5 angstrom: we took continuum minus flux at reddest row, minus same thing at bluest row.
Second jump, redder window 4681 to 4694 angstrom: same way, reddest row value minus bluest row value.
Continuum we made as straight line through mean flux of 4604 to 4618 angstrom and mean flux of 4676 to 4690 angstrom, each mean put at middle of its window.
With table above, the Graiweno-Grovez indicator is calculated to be 2.9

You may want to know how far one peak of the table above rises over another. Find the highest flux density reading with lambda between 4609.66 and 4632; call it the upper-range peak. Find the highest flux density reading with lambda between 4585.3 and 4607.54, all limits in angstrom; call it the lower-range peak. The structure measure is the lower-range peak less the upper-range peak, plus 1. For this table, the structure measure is 1.1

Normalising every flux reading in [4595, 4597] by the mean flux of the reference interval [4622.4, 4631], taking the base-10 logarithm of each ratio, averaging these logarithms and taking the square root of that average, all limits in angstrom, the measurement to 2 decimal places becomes 0.16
